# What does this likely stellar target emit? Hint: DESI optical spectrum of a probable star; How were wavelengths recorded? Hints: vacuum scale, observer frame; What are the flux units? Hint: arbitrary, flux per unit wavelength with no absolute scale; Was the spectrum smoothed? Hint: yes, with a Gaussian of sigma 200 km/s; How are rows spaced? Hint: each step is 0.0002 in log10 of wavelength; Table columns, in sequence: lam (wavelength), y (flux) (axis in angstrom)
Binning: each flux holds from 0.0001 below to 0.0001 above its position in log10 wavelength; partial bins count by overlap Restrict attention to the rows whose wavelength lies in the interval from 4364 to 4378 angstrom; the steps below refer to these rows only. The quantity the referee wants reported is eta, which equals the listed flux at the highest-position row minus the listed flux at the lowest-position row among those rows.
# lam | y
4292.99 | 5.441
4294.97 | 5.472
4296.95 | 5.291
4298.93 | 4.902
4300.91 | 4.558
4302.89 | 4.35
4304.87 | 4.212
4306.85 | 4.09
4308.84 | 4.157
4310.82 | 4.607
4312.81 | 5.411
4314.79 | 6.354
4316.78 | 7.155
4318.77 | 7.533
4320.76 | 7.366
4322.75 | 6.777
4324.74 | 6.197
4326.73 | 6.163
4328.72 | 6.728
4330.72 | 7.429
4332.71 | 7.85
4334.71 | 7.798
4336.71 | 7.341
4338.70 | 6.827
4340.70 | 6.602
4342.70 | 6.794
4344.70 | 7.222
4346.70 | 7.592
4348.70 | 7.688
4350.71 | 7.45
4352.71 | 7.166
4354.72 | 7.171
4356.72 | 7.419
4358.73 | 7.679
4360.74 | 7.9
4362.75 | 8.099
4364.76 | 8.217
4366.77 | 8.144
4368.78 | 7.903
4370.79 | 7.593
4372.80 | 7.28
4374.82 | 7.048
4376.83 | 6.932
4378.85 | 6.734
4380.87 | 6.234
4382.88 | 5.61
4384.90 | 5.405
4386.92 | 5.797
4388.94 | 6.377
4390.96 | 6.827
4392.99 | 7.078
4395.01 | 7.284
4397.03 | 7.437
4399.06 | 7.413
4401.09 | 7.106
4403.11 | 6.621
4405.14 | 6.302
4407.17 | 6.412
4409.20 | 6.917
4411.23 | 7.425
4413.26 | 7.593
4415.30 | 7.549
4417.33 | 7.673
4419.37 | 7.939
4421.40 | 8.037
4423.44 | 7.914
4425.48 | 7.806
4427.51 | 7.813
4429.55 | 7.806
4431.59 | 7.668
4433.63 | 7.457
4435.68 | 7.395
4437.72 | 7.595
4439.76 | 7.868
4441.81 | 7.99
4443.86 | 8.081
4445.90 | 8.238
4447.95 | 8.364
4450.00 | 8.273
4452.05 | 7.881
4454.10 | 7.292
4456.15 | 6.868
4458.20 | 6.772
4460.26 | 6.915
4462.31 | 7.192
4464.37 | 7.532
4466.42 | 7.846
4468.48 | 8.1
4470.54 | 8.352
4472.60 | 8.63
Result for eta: -1.3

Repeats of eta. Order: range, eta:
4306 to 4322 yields 3.3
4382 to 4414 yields 2.0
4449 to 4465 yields -0.7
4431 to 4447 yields 0.6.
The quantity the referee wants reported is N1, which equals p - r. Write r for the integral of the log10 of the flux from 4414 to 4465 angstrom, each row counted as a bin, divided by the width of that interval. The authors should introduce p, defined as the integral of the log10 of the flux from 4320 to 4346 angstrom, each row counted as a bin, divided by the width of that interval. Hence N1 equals -0.04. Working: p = 0.845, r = 0.884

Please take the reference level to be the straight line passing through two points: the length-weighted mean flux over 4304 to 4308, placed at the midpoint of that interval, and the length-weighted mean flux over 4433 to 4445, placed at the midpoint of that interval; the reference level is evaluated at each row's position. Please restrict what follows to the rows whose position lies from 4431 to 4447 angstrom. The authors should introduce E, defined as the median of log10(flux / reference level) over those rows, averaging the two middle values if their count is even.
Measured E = 0.01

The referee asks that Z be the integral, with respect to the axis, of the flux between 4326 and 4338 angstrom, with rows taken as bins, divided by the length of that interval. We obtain 7.2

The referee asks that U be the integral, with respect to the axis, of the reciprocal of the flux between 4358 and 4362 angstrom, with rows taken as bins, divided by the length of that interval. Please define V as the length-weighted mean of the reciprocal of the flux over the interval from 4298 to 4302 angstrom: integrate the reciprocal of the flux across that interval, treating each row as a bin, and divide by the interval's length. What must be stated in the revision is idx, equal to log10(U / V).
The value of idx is -0.22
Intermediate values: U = 0.128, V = 0.212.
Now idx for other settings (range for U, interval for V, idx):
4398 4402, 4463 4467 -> 0.02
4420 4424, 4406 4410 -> -0.08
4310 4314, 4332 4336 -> 0.19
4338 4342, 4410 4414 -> 0.05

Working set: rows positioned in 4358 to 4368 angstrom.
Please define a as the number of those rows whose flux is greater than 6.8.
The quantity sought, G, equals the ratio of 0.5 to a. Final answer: 0.10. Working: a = 5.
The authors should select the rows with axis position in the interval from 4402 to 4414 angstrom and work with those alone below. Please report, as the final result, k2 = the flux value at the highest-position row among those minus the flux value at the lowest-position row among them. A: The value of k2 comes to 1.0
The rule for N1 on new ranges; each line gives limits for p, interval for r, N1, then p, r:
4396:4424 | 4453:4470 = 0.00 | 0.862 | 0.865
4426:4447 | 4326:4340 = 0.04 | 0.892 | 0.854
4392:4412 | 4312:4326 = 0.02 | 0.844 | 0.823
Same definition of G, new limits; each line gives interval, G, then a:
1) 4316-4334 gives 0.10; 5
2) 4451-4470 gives 0.06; 8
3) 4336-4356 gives 0.06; 8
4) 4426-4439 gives 0.08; 6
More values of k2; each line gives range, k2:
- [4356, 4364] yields 0.7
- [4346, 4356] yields -0.4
